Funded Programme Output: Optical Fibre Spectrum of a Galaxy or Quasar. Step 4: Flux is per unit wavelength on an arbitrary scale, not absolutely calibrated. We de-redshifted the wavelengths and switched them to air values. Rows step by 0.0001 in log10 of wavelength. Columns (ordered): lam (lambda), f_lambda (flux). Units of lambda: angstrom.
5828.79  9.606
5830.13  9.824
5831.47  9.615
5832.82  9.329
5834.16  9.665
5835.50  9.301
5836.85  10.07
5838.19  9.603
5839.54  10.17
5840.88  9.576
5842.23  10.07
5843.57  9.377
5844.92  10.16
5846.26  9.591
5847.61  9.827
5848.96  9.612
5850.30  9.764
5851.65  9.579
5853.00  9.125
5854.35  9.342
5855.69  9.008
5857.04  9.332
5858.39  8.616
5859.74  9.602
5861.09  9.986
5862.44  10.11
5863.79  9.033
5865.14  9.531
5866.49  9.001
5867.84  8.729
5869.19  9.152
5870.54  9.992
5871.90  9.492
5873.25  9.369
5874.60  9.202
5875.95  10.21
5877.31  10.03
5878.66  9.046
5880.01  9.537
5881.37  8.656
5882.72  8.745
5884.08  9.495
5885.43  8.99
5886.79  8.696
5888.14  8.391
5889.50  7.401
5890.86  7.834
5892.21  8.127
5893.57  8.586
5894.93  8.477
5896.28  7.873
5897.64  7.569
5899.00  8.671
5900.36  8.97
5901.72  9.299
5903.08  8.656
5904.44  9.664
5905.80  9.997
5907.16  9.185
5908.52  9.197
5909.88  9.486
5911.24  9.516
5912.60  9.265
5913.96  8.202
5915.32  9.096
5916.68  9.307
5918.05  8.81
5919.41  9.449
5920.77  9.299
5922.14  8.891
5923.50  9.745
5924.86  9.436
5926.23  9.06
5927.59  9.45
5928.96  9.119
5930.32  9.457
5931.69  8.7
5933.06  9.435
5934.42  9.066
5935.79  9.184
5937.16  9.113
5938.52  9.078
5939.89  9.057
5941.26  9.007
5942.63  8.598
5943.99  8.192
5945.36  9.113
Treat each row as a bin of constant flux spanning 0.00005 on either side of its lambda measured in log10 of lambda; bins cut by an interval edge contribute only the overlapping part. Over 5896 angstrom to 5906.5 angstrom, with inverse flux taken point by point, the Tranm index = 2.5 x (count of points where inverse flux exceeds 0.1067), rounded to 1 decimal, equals 15.0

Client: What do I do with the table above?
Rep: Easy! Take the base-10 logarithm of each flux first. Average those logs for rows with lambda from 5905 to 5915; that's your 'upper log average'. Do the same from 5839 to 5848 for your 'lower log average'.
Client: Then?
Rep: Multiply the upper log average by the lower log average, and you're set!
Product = 0.959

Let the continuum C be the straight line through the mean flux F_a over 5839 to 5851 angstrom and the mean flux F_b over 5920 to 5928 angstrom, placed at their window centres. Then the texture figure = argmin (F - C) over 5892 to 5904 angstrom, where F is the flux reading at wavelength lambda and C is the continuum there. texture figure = 5897.64 angstrom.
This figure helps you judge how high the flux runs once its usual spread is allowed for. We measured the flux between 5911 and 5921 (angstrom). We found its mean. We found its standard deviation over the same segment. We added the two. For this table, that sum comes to 9.5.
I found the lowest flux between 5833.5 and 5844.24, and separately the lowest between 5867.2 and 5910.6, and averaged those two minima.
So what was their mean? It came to 8.4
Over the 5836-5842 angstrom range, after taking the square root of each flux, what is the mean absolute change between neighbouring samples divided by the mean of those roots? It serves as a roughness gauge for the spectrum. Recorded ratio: 0.028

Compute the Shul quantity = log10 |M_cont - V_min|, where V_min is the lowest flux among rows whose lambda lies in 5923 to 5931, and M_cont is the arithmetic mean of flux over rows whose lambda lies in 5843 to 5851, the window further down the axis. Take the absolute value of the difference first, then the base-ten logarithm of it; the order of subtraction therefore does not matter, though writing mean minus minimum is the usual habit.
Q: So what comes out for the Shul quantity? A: -0.18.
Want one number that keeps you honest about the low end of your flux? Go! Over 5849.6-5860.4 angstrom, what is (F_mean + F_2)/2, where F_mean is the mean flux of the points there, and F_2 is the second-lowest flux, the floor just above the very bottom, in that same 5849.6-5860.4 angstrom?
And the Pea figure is 9.2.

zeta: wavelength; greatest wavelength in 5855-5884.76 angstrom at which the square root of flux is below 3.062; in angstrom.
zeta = 5882.72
